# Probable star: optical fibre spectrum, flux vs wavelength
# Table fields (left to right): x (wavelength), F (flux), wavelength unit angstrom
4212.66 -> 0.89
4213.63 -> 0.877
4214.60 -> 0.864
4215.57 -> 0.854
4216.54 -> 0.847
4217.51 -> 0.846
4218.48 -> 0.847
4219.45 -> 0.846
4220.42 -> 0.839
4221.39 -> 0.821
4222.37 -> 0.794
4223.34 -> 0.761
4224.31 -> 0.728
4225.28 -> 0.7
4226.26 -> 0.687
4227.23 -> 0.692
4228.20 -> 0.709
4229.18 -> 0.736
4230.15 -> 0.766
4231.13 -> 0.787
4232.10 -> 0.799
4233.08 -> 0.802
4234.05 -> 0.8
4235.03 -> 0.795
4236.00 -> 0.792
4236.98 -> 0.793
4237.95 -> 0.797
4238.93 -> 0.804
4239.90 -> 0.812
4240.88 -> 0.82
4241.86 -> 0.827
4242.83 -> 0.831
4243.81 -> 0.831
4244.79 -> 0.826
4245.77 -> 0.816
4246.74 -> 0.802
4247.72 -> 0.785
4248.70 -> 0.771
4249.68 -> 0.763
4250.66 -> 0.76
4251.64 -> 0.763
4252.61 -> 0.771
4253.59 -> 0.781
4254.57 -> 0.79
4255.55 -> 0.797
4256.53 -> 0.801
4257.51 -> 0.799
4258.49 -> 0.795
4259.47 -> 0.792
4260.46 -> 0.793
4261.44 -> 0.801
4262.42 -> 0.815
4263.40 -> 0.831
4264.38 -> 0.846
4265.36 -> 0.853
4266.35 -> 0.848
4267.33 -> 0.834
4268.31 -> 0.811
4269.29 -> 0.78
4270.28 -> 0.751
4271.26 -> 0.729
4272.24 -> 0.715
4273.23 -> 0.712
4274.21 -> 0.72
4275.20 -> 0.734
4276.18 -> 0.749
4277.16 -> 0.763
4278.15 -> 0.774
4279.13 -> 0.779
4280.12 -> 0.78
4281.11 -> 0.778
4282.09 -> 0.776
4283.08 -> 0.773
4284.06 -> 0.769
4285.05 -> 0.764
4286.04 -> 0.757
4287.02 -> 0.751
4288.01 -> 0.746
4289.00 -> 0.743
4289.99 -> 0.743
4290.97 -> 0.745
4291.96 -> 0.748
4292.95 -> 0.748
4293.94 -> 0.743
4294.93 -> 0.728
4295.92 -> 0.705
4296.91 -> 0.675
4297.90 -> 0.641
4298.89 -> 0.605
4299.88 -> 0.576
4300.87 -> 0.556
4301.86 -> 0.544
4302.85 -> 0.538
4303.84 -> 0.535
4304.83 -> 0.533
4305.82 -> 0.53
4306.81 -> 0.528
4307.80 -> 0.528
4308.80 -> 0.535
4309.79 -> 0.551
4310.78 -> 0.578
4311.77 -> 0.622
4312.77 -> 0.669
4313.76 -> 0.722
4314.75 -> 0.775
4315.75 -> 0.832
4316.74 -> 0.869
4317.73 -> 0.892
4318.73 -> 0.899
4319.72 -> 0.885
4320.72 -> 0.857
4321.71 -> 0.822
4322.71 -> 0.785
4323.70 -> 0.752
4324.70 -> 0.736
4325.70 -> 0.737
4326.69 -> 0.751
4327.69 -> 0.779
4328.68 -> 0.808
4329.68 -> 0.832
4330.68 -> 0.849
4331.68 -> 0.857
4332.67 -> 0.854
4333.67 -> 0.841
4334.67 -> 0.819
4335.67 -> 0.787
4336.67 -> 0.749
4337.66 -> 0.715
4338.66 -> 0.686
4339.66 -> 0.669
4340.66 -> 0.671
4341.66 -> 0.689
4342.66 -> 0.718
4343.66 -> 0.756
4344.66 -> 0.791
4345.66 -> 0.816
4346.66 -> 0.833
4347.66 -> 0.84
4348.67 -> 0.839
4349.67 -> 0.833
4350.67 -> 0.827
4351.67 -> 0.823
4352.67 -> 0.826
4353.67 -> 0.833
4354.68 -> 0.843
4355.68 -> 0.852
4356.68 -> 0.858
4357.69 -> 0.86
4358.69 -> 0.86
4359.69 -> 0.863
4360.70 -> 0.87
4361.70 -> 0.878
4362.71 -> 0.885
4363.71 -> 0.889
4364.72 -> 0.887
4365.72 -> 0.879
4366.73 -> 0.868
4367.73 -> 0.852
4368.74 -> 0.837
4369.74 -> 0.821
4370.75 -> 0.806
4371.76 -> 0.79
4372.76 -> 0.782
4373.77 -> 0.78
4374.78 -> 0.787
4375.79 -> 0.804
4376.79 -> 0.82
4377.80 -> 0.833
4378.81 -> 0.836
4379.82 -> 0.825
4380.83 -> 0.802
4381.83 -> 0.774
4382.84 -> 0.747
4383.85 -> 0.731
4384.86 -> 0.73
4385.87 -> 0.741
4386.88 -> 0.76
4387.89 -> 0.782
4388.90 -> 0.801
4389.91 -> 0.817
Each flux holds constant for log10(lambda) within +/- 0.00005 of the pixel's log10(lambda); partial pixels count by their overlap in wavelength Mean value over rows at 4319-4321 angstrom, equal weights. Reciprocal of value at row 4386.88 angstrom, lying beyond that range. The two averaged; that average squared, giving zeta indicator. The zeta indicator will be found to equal 1.20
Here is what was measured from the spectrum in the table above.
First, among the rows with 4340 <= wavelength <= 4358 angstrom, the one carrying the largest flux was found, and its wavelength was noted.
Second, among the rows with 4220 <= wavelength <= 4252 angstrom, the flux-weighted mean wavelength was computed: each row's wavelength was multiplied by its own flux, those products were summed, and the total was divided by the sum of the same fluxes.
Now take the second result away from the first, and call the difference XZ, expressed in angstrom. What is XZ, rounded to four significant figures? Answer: 121.5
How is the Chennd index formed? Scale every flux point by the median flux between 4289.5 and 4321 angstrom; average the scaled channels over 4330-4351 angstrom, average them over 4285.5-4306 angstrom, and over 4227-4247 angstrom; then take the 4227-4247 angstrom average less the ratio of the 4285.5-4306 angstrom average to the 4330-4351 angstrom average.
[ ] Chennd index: 0.33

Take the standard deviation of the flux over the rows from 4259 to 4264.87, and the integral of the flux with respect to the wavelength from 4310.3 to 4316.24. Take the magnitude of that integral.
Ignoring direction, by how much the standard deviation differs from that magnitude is 4.1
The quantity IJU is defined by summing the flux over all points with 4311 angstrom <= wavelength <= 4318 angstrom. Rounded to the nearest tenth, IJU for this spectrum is 5.4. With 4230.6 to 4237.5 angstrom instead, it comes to 5.6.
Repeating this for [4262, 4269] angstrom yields 5.8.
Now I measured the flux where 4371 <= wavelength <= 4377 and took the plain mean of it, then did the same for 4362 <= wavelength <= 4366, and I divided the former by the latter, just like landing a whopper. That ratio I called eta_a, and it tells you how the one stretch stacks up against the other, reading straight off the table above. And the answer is 0.90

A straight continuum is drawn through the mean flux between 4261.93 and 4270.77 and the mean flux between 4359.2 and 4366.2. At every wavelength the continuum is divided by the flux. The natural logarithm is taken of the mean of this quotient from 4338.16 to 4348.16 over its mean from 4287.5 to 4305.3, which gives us -0.1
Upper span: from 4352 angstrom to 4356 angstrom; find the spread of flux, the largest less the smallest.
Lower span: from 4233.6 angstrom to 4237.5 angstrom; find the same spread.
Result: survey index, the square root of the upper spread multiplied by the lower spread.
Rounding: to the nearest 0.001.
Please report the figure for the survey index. 0.014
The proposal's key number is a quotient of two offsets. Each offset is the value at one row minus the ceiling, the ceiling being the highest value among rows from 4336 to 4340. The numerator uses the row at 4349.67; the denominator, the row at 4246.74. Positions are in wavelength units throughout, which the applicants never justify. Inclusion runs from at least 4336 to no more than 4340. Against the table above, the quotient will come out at 1.6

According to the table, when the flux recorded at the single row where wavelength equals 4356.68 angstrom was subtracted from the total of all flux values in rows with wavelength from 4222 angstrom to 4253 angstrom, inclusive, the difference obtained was 24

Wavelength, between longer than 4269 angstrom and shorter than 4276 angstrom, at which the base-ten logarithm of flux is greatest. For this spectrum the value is 4269.29 angstrom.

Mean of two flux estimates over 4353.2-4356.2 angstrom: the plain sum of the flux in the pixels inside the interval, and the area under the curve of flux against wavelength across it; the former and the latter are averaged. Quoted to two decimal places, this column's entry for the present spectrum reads 2.53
